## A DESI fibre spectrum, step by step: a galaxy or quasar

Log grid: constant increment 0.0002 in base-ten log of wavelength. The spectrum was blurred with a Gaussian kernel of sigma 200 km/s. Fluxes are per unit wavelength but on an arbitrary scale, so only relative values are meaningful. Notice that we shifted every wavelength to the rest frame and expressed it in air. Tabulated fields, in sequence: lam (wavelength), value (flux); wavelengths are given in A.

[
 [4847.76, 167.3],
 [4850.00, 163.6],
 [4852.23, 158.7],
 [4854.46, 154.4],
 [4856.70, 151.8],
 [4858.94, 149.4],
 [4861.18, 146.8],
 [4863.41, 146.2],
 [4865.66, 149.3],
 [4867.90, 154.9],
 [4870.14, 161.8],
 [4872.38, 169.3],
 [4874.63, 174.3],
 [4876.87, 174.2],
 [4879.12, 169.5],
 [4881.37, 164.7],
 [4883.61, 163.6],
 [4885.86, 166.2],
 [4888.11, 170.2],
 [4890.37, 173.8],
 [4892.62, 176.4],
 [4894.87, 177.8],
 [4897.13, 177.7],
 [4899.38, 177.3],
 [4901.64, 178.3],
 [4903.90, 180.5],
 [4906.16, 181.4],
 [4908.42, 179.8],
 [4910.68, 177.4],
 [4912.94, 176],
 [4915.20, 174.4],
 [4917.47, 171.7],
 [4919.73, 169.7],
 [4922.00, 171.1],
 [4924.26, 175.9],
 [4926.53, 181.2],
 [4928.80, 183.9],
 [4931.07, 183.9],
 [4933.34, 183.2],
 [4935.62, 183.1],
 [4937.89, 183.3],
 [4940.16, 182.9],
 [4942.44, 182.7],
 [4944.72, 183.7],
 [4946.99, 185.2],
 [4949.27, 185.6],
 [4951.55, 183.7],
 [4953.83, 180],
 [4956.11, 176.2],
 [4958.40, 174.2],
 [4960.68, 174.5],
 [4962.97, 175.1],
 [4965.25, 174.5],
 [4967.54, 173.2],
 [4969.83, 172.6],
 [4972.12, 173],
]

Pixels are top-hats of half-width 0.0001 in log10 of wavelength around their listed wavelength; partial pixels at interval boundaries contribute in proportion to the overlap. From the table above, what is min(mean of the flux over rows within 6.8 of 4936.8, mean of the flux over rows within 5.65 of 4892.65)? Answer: 175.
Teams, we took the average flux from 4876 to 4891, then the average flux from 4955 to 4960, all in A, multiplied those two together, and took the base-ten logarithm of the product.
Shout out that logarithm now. 4.47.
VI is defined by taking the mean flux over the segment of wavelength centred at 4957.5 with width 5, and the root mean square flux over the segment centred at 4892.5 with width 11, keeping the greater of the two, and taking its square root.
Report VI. 13.2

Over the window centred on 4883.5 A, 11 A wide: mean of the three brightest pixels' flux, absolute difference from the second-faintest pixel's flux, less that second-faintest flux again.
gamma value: -161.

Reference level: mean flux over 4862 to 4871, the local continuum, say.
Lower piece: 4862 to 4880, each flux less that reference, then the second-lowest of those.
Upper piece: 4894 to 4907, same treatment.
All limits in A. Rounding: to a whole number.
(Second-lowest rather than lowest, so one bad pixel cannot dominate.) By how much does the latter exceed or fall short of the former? 28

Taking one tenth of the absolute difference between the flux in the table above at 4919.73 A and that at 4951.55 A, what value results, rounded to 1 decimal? 1.4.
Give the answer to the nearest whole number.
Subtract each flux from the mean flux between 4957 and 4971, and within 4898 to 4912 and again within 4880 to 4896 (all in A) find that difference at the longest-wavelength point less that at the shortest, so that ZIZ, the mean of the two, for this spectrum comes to -7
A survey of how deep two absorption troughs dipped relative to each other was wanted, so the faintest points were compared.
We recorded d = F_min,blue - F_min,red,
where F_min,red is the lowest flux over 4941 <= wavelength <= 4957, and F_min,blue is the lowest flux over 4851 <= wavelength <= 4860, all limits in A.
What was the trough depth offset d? -27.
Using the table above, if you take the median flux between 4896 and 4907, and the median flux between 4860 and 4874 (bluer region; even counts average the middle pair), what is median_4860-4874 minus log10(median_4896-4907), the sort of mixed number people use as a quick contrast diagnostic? 150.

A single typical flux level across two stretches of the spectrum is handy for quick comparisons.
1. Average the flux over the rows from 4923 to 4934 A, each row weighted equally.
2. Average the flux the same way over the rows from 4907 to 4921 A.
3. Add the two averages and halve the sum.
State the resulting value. 178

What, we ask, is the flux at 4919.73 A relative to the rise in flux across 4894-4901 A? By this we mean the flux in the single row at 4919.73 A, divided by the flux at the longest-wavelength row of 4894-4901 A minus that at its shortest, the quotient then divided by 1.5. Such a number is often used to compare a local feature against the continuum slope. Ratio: -226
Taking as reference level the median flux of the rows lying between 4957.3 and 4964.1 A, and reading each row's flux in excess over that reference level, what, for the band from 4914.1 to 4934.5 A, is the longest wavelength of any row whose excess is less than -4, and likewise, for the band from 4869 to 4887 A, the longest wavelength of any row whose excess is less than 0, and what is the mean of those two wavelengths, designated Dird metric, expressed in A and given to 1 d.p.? 4902.8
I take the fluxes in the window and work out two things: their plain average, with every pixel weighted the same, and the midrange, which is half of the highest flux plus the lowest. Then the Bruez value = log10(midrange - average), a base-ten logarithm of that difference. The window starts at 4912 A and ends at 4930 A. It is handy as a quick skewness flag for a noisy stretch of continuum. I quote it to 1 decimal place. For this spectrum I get 0.1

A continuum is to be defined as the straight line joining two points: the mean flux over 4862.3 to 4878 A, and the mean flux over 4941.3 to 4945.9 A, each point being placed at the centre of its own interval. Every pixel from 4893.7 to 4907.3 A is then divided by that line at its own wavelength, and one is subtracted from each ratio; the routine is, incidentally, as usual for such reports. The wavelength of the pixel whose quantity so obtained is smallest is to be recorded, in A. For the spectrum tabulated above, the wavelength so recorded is 4899.38 A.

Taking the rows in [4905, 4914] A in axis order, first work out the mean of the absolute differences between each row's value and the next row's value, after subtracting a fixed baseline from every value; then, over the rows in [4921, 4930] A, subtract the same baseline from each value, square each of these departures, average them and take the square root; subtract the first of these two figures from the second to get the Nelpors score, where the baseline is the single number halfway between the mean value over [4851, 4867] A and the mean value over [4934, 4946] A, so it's 10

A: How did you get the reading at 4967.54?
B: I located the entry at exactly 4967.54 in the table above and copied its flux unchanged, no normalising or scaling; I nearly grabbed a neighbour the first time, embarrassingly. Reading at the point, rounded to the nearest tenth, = 173.2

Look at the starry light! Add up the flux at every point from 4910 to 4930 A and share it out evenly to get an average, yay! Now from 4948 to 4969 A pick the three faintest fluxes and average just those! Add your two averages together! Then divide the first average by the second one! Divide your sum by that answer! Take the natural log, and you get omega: 5.85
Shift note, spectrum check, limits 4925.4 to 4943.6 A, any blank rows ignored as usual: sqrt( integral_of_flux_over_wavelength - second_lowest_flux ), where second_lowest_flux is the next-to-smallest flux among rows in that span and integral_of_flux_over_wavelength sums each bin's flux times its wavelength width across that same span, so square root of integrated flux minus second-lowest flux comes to 56.1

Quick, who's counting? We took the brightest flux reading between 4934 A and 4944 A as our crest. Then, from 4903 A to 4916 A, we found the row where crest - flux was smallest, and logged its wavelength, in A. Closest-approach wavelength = 4906.16 A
